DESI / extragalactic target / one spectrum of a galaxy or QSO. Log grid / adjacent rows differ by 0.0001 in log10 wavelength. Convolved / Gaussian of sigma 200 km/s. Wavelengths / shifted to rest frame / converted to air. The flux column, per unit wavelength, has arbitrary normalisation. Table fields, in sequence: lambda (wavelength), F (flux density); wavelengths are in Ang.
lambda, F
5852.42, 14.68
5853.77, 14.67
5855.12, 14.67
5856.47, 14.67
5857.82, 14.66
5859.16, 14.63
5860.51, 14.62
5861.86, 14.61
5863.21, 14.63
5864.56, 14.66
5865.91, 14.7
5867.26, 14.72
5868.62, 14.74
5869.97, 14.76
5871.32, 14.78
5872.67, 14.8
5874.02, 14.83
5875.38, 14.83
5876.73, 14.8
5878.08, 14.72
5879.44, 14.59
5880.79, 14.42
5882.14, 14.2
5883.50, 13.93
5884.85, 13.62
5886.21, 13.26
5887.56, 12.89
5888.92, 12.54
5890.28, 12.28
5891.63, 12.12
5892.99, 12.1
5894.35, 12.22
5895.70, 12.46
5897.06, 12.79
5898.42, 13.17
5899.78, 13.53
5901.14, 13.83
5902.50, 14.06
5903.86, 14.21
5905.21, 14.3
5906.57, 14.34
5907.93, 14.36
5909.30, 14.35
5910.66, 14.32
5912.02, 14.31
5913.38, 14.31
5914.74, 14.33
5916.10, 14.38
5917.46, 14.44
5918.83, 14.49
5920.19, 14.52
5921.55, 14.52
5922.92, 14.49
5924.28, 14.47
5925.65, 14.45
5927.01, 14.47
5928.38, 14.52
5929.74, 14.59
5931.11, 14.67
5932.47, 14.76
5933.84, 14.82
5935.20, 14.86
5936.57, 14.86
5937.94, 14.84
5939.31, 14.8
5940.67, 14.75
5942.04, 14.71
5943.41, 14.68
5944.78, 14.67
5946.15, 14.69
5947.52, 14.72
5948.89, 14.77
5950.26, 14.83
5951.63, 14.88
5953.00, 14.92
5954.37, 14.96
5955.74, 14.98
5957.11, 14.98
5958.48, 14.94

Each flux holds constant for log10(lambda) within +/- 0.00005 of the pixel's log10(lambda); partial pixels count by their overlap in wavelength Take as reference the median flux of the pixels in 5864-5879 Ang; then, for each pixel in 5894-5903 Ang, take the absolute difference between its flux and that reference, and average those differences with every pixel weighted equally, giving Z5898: 1.6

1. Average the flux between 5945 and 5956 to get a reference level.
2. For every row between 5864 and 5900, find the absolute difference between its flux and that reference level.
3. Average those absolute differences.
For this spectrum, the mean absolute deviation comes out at 1.0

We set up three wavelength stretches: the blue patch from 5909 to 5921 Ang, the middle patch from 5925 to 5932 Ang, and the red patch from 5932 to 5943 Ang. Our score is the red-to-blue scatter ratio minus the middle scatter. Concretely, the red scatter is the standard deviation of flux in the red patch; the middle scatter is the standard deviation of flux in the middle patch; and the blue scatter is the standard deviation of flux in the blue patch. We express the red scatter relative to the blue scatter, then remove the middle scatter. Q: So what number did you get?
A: 0.60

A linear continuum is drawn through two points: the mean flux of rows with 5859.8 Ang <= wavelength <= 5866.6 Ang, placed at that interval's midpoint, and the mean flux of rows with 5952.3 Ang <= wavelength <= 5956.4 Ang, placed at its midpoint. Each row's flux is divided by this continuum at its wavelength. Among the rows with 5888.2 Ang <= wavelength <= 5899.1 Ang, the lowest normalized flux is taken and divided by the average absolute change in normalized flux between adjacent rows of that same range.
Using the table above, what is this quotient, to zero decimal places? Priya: 56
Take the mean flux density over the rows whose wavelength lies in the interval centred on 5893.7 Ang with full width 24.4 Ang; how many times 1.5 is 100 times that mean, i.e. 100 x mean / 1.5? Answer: 880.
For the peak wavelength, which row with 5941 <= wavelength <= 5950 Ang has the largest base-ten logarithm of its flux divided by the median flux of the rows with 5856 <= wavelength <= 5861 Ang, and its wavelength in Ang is 5948.89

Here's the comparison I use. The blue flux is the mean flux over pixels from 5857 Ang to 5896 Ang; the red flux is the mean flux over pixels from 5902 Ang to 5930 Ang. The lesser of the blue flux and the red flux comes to 14.0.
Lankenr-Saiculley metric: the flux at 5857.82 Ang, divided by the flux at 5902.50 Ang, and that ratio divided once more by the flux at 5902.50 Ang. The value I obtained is 0.074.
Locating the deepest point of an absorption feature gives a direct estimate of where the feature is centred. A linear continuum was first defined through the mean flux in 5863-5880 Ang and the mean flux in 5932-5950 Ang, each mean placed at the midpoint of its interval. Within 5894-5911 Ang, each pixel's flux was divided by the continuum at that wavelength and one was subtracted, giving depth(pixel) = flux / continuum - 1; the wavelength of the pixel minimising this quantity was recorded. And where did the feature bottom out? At 5894.35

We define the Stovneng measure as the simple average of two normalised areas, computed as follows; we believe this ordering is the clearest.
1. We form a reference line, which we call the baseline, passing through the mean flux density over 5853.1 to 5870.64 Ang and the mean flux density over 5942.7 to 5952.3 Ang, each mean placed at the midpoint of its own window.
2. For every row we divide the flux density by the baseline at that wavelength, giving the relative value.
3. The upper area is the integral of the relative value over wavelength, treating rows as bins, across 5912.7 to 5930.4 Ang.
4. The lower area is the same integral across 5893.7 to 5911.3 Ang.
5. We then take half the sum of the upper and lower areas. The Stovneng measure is 16.9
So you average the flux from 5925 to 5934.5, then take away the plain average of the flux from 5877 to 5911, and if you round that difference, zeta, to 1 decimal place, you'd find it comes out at 1.1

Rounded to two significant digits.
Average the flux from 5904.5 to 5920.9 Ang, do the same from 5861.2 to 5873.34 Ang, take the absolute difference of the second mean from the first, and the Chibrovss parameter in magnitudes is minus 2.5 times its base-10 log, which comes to 1.2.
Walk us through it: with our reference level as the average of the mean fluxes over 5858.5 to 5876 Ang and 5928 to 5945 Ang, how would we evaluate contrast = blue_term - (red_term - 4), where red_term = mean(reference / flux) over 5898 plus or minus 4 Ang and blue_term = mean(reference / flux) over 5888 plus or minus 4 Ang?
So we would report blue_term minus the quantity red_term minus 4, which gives 4.02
